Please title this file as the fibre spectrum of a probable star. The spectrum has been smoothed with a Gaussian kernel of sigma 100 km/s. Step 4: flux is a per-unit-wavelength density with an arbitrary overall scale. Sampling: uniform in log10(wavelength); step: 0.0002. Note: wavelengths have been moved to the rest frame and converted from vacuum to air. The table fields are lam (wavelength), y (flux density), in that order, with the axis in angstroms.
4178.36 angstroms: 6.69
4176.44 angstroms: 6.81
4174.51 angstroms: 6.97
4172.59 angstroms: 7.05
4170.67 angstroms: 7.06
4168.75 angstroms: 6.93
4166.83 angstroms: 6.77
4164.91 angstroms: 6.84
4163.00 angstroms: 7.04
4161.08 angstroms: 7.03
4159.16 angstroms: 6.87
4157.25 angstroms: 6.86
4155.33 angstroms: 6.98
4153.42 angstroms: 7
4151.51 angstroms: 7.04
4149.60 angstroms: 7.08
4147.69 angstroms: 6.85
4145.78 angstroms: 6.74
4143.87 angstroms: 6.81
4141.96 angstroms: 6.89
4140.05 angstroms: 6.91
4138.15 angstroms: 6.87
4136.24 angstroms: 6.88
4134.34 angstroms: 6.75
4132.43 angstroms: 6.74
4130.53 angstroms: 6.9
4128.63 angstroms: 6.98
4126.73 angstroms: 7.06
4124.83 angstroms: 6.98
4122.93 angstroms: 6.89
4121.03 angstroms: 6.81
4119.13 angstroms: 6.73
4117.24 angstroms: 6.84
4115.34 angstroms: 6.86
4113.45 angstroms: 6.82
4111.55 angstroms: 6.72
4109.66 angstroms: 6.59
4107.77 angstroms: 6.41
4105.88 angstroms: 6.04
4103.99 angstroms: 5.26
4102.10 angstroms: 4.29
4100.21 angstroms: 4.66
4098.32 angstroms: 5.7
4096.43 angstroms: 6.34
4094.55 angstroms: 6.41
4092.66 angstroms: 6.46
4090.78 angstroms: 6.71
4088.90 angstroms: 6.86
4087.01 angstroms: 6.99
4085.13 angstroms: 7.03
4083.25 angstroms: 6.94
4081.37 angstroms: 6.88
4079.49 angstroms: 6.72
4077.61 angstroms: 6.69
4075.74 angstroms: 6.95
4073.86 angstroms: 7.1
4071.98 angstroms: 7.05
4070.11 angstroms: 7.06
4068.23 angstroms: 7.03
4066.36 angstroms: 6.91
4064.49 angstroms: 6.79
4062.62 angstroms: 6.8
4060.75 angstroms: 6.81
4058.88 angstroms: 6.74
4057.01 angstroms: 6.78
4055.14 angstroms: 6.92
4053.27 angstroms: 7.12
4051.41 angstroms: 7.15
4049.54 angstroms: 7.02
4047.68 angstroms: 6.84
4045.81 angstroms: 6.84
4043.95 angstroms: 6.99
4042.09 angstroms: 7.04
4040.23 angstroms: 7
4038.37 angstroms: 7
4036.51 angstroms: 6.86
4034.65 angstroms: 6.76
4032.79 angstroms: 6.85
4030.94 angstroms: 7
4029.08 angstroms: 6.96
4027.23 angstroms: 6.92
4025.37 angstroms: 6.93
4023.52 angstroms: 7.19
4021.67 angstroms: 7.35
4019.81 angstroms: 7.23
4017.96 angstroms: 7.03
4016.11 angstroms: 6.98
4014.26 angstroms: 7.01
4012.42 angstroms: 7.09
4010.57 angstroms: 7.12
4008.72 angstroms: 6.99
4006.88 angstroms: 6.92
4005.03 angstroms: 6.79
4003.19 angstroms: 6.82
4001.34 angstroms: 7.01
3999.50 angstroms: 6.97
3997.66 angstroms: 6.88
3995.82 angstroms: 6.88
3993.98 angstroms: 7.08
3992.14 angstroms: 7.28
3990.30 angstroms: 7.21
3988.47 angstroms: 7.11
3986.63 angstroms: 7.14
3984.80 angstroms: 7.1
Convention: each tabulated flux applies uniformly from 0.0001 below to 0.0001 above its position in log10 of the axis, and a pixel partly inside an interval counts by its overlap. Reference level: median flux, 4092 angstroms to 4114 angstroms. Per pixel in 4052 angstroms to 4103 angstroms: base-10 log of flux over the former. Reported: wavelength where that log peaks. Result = 4053.27 angstroms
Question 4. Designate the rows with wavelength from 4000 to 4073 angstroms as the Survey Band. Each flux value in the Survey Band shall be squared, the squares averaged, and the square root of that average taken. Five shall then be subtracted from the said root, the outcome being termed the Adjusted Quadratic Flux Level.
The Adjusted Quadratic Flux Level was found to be 1.97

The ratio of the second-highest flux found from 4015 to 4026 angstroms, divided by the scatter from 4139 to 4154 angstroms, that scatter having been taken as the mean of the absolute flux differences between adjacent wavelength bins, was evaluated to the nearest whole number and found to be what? 86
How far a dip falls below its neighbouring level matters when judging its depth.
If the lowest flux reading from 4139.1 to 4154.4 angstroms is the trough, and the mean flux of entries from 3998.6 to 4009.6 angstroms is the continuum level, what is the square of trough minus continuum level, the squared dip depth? 0.031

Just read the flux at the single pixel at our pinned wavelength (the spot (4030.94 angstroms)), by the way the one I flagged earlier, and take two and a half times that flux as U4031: 17.5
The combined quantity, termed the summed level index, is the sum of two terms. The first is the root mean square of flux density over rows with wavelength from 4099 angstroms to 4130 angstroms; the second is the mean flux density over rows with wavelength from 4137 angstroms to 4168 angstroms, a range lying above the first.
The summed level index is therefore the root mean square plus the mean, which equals 13.3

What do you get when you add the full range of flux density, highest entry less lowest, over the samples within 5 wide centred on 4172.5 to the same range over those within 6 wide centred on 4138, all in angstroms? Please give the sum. 0.13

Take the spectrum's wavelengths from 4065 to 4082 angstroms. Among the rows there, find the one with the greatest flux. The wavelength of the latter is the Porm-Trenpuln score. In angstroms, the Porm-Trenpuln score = 4073.86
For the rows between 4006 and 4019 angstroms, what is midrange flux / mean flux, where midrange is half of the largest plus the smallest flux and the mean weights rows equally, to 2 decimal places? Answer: 1.00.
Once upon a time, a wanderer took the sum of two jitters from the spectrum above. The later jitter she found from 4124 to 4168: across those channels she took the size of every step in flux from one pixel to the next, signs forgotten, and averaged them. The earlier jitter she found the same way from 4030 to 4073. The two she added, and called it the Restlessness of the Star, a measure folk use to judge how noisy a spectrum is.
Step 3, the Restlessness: 0.16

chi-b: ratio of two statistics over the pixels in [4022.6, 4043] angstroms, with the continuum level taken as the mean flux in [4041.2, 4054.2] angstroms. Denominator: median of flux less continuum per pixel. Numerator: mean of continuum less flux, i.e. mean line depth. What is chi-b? -1.1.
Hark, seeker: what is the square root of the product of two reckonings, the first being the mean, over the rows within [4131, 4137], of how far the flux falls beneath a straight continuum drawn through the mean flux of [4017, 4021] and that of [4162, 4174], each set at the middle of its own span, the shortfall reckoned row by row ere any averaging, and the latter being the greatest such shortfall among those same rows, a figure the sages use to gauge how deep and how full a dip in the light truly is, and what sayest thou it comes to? 0.22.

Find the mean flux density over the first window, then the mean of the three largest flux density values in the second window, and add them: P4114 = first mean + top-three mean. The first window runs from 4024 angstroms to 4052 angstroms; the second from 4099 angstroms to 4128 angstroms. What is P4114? 13.9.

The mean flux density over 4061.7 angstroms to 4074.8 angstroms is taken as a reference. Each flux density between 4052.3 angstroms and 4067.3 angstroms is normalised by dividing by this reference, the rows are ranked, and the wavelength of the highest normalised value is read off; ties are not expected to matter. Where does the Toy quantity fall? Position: 4053.27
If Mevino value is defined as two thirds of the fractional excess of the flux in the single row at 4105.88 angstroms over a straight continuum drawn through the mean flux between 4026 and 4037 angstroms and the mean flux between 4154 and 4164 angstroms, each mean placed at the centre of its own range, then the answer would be -0.086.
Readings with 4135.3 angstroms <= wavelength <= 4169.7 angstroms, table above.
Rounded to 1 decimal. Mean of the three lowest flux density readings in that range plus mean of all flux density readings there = 13.7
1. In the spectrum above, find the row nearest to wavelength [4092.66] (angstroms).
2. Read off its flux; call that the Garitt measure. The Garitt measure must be 6.46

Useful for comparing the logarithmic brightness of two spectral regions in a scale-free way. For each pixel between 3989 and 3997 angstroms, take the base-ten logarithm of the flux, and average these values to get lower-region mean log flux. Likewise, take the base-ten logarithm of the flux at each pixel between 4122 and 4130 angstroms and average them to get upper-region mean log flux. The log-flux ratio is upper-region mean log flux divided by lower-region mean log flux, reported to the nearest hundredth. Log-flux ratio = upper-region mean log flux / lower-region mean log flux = 0.99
